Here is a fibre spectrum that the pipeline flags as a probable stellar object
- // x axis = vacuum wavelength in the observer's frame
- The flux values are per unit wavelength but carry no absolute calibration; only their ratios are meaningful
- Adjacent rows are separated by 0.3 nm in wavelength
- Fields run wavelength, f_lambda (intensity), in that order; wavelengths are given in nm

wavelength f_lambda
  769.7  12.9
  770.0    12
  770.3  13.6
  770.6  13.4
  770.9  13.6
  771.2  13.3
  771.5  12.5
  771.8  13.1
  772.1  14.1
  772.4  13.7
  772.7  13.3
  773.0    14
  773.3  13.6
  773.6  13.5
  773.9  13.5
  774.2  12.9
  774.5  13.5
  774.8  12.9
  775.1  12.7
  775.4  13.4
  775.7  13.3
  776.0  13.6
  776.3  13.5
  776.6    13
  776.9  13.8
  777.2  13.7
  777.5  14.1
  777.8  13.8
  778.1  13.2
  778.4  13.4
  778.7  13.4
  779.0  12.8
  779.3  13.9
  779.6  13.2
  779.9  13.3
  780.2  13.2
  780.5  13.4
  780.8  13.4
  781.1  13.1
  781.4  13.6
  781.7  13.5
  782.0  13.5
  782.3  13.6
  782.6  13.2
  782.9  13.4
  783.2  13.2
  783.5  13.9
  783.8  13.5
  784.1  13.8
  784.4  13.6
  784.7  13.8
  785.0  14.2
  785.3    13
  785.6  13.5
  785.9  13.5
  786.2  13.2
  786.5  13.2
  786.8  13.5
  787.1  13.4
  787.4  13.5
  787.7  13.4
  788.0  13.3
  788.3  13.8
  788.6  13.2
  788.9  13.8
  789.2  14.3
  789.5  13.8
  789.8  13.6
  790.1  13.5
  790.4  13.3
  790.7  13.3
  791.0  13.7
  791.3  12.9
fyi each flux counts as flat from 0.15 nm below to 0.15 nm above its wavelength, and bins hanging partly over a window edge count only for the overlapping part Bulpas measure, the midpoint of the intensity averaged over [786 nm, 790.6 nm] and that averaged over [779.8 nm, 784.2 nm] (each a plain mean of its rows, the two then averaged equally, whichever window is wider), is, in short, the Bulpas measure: 13.48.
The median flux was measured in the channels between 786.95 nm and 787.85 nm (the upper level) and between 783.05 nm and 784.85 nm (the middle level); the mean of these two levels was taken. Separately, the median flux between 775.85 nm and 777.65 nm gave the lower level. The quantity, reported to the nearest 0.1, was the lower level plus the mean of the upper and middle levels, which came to 27.2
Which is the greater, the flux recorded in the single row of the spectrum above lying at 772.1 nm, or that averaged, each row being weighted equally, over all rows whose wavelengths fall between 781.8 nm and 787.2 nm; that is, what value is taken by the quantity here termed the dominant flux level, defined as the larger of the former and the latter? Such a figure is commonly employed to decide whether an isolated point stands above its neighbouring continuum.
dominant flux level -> 14.1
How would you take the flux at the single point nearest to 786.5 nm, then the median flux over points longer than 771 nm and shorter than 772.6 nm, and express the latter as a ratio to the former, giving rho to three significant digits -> 1.01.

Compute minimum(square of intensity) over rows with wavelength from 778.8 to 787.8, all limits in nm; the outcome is 164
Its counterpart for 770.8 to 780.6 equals 156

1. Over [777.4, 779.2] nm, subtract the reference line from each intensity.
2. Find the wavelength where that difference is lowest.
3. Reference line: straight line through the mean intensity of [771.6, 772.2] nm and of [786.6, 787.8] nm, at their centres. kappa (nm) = 779.0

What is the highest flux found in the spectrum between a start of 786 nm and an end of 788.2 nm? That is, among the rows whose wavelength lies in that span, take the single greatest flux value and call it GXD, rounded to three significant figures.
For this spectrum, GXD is 13.5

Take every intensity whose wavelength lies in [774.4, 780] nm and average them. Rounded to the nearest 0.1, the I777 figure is 13.4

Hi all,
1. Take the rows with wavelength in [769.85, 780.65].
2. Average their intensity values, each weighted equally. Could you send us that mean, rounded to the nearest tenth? 13.4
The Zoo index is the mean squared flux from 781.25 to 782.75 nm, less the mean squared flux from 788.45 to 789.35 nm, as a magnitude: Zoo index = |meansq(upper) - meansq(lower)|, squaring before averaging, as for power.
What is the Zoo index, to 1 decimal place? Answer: 8.0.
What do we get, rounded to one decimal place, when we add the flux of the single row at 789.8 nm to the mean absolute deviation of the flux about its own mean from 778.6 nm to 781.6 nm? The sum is 13.8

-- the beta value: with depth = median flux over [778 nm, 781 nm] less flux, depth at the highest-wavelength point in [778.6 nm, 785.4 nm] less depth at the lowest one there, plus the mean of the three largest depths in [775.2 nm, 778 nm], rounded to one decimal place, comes 0.5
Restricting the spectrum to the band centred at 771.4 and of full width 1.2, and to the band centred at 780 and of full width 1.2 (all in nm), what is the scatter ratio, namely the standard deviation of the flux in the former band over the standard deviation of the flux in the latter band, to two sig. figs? 4.9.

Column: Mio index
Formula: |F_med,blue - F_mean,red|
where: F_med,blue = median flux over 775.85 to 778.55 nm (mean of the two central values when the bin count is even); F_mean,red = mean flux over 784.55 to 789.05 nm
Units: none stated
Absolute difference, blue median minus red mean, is 0.11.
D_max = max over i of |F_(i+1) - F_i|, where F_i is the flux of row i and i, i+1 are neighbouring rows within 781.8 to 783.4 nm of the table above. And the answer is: 0.40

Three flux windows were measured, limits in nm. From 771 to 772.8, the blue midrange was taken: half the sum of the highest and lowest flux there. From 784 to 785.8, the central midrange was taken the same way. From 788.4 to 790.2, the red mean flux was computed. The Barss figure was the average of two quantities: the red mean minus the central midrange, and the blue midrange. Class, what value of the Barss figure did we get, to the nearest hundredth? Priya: 6.70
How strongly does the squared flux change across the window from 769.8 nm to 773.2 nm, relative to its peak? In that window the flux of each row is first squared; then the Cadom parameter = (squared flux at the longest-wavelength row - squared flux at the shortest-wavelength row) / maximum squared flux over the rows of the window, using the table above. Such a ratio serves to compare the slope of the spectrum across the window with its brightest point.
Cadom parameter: 0.26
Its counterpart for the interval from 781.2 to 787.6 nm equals -0.01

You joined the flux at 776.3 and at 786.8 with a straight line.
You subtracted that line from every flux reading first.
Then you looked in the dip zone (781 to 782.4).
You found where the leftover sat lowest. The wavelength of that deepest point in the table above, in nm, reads 781.1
